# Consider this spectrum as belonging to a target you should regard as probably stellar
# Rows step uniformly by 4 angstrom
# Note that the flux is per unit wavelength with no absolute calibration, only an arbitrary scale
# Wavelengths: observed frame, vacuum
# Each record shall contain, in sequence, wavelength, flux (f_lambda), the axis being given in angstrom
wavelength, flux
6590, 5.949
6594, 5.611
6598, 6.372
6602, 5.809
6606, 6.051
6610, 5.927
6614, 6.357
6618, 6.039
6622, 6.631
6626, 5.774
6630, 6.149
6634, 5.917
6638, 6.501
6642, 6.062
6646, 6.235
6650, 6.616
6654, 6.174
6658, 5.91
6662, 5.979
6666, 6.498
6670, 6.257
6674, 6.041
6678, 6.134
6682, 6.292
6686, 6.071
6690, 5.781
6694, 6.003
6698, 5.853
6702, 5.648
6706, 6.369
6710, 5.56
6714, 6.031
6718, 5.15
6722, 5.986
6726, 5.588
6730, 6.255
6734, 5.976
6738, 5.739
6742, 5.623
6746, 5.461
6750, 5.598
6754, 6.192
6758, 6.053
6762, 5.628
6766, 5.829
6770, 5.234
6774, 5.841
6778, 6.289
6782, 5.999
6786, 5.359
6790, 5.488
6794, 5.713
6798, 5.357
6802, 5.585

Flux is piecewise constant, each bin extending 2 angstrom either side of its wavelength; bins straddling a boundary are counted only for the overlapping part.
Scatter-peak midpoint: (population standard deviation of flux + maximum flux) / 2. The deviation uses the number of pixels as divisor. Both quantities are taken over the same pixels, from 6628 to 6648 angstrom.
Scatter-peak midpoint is 3.35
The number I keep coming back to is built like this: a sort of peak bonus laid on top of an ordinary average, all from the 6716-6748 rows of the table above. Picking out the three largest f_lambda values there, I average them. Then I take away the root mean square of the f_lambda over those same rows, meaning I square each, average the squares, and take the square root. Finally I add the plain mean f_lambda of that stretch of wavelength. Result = 6.06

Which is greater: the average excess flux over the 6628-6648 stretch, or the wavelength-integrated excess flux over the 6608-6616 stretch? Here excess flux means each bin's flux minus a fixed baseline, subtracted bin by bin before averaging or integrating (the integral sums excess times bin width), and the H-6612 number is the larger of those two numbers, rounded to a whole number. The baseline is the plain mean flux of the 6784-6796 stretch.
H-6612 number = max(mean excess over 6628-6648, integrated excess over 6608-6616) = 5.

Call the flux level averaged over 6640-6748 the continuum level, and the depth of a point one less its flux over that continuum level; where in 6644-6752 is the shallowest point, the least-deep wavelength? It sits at 6650 angstrom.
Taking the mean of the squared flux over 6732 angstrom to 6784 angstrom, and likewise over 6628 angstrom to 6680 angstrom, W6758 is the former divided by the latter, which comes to 0.880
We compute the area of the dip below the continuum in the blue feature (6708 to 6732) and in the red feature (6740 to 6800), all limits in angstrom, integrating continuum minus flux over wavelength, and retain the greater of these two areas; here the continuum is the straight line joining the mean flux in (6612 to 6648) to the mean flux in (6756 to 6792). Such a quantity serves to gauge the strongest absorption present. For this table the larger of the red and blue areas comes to 3.6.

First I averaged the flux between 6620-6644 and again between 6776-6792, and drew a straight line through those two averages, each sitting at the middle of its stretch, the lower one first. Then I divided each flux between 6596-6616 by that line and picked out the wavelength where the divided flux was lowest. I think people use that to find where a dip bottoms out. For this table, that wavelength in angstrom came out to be 6602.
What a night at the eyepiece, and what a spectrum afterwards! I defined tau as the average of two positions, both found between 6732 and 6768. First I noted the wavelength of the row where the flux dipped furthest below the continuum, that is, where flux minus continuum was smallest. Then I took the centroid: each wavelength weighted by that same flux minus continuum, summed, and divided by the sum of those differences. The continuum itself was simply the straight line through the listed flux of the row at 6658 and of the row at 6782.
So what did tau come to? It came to 6747.4 angstrom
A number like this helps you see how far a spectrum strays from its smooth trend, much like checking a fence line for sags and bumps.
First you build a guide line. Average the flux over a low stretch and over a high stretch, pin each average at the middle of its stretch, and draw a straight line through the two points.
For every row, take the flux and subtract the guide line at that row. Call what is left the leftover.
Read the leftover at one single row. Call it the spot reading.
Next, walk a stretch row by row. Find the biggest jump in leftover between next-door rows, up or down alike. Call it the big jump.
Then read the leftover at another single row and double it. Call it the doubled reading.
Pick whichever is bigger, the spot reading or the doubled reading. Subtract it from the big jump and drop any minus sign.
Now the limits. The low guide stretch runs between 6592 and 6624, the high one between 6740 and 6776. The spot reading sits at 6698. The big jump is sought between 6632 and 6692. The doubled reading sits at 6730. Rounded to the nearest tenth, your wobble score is 0.3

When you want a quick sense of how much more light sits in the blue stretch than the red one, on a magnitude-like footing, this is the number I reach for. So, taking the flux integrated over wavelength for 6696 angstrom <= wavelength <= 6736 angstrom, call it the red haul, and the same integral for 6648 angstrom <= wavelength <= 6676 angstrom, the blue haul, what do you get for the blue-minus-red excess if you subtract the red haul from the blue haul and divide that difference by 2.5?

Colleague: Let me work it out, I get -24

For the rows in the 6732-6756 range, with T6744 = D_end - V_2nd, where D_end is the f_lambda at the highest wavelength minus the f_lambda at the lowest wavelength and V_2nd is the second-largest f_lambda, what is -5.76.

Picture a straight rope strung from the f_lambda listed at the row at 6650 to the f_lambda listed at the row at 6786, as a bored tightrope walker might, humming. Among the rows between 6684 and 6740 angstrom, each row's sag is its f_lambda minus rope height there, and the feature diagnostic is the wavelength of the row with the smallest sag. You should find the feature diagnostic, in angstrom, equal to 6718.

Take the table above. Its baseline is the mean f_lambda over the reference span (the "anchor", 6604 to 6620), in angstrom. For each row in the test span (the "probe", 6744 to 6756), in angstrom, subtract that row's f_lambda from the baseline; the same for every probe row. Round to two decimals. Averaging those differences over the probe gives 0.34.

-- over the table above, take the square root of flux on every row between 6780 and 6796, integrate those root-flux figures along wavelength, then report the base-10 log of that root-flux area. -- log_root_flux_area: 1.580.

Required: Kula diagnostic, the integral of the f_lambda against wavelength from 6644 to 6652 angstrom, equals 51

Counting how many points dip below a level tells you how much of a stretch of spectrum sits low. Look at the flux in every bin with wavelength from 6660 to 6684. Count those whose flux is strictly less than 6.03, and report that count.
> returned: 1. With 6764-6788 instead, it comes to 5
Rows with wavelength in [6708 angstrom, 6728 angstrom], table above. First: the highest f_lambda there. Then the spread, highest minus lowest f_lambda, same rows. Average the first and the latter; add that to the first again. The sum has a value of 9.5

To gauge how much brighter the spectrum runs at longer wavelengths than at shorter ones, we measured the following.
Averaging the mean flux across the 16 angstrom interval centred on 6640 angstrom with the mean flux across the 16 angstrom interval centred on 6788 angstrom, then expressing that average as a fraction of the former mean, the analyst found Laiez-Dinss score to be 0.96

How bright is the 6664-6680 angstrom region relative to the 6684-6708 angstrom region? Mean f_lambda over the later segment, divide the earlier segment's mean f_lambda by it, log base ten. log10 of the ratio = 0.020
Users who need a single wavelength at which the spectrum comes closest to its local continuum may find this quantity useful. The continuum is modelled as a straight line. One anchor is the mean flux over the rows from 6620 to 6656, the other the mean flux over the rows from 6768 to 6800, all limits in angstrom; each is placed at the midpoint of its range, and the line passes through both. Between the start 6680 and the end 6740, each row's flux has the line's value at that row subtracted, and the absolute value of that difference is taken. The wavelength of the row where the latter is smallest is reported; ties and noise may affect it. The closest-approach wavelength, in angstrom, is 6694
